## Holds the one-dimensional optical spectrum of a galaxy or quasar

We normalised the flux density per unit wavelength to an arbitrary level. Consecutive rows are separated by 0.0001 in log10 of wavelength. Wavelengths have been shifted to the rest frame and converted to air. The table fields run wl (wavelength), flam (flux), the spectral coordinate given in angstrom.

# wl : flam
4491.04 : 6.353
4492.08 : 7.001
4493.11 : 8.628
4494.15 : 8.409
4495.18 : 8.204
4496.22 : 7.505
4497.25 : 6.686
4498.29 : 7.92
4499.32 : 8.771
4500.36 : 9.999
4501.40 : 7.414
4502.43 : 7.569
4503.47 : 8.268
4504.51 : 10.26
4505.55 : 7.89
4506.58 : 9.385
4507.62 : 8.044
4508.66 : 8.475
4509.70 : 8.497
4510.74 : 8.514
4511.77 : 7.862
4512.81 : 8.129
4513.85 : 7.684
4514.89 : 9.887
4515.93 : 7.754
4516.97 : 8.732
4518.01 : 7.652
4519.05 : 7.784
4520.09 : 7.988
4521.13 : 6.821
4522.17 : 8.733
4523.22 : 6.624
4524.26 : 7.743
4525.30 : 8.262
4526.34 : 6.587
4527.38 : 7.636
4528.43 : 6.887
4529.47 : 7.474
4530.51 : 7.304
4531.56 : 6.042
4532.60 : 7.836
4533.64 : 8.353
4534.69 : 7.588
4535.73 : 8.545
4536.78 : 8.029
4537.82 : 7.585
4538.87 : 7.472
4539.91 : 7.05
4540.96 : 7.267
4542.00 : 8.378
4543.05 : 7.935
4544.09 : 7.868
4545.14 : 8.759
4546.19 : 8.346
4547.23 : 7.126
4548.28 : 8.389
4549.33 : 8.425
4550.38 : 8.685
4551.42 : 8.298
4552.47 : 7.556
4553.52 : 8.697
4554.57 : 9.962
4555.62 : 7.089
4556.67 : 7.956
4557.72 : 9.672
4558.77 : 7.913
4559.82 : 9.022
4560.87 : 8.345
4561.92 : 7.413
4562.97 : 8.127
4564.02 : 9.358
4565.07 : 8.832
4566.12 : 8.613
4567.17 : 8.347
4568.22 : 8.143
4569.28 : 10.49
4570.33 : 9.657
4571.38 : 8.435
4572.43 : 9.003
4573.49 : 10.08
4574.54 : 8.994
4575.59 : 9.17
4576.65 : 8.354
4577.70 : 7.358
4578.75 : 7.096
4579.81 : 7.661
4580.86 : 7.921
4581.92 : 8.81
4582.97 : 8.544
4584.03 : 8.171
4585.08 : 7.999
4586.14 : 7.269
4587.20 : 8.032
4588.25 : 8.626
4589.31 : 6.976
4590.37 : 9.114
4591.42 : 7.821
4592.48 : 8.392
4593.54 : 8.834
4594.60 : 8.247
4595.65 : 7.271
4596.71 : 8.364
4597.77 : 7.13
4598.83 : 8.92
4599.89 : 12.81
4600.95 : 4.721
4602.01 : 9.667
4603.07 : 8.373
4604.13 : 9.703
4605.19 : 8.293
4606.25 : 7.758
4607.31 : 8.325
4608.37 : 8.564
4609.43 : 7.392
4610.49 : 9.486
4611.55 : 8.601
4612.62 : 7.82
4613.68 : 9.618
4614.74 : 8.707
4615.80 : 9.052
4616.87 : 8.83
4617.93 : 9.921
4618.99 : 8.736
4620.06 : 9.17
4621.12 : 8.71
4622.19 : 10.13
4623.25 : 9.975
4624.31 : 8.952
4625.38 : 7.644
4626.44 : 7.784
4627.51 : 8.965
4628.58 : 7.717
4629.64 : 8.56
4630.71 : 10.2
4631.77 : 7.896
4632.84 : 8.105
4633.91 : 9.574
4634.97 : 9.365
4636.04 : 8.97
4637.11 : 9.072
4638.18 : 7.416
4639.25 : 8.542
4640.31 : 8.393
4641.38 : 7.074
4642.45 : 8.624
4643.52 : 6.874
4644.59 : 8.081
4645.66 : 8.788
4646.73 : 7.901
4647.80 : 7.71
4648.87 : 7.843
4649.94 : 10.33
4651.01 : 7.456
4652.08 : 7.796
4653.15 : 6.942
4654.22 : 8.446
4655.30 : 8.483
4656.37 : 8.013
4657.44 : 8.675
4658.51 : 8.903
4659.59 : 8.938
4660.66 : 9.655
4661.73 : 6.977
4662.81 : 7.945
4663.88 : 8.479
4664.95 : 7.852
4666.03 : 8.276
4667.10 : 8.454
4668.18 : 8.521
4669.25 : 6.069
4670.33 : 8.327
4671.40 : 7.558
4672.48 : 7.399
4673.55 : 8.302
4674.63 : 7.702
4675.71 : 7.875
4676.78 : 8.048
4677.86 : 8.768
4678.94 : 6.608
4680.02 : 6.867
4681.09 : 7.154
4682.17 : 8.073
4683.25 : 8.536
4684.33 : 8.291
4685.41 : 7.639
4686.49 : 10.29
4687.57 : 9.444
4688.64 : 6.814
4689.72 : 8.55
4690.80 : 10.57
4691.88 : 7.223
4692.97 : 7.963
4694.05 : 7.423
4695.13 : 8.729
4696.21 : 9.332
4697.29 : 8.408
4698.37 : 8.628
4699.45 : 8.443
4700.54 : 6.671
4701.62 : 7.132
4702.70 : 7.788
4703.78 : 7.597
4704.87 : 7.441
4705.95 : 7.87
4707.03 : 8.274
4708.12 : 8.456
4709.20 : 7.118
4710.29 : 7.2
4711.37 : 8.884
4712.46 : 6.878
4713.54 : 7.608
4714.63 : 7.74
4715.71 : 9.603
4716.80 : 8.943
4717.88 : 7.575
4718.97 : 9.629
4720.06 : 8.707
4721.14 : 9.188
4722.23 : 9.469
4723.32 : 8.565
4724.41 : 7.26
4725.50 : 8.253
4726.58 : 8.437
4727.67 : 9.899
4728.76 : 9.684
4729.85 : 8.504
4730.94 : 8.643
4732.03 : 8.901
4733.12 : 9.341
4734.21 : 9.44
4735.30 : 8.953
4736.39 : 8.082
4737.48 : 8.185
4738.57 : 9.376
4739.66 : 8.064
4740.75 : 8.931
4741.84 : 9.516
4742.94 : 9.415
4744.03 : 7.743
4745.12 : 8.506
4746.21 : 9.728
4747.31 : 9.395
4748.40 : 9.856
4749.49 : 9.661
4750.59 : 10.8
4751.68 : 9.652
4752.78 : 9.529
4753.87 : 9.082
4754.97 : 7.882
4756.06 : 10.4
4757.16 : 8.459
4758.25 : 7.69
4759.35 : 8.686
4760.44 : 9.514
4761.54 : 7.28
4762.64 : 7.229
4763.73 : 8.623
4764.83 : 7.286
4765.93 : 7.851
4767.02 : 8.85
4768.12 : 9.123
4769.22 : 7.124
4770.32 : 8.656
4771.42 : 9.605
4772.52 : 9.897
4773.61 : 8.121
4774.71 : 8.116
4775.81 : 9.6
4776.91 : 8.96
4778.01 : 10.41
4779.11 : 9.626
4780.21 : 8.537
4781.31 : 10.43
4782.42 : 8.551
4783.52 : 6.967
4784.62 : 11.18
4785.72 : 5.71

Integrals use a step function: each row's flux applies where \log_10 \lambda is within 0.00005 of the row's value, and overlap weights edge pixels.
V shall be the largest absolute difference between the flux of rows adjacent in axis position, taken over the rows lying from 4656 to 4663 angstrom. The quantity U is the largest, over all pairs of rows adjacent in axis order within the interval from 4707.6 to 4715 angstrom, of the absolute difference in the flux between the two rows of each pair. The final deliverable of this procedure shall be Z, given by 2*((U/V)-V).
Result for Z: -3.9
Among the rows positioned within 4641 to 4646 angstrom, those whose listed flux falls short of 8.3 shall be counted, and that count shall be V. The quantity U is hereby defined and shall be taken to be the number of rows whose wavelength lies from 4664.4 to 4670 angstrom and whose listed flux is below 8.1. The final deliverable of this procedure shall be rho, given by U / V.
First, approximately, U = 2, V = 3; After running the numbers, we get 0.7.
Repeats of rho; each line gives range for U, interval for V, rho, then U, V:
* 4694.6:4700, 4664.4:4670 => 0.0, 0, 3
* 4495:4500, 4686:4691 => 3.0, 3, 1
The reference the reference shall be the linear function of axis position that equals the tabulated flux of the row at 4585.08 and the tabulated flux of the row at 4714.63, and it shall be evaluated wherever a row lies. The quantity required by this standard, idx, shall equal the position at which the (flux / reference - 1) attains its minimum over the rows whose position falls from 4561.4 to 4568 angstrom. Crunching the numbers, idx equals 4561.92 angstrom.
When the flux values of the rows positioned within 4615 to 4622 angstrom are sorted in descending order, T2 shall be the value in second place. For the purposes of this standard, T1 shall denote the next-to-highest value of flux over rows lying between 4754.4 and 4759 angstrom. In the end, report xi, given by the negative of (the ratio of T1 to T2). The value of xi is -0.92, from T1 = 8.459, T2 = 9.17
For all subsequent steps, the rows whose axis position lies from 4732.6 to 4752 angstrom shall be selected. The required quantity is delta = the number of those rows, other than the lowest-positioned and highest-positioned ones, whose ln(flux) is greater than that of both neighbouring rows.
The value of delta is 6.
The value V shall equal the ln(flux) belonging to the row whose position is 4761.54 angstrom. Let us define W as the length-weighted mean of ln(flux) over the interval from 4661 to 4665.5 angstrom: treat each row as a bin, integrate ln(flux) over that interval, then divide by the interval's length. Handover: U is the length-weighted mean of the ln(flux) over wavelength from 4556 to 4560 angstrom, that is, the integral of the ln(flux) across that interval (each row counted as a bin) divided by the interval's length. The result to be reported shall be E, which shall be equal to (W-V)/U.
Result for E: 0.04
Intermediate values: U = 2.14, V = 1.99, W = 2.06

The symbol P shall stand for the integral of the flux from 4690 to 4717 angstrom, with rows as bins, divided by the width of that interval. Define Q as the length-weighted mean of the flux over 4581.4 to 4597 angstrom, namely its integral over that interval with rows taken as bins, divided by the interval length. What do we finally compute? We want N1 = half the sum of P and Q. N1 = 8.12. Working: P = 8.1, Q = 8.2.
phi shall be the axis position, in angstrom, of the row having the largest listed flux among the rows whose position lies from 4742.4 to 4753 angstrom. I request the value 4750.59 angstrom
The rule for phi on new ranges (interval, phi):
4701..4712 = 4711.37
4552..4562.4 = 4554.57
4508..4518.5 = 4514.89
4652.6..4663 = 4660.66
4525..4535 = 4533.64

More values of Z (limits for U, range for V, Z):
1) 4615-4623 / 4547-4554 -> -0.3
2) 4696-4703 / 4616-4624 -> -0.3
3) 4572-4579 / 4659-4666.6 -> -4.5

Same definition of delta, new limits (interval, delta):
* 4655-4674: 4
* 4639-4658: 5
